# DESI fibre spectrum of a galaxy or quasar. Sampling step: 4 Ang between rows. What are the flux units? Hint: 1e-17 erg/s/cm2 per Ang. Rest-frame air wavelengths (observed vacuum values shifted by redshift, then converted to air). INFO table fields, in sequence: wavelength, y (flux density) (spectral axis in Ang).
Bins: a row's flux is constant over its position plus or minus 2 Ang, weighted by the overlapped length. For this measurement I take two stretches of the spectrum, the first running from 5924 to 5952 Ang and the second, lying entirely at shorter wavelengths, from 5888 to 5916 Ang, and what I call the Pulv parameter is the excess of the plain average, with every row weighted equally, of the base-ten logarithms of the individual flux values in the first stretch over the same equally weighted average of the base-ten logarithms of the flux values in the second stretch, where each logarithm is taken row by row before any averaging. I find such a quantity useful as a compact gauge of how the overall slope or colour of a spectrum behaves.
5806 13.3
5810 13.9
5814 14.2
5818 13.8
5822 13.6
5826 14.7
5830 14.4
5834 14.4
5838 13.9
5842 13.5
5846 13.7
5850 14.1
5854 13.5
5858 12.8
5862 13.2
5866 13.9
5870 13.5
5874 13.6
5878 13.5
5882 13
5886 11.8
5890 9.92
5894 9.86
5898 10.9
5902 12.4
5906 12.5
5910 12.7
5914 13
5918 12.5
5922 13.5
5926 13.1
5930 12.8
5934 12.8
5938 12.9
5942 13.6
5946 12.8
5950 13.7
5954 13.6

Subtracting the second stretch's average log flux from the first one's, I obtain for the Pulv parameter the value 0.05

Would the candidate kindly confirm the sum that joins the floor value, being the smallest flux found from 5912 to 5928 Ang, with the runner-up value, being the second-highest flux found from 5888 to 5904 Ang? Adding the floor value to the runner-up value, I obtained 23.4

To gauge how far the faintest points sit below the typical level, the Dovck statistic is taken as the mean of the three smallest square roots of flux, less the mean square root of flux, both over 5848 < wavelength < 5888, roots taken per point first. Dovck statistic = -0.11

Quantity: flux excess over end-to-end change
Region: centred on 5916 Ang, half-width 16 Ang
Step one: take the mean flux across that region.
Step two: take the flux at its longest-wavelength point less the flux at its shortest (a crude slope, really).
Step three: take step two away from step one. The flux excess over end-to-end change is 12.4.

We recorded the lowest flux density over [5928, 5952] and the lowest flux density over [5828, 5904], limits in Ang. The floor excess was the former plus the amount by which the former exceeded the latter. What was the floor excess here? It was 15.7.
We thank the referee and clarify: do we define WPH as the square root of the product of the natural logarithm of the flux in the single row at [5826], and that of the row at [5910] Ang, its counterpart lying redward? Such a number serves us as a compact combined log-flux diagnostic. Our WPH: 2.61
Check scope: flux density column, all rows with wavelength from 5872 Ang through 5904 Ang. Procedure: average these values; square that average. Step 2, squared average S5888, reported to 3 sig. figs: 141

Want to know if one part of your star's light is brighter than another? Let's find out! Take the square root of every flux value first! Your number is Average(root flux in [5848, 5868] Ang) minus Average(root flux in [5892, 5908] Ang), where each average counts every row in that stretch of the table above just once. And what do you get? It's 0.30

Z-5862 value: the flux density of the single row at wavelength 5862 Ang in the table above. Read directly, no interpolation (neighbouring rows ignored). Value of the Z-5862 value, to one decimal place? 13.2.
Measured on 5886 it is 11.8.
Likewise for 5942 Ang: 13.6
